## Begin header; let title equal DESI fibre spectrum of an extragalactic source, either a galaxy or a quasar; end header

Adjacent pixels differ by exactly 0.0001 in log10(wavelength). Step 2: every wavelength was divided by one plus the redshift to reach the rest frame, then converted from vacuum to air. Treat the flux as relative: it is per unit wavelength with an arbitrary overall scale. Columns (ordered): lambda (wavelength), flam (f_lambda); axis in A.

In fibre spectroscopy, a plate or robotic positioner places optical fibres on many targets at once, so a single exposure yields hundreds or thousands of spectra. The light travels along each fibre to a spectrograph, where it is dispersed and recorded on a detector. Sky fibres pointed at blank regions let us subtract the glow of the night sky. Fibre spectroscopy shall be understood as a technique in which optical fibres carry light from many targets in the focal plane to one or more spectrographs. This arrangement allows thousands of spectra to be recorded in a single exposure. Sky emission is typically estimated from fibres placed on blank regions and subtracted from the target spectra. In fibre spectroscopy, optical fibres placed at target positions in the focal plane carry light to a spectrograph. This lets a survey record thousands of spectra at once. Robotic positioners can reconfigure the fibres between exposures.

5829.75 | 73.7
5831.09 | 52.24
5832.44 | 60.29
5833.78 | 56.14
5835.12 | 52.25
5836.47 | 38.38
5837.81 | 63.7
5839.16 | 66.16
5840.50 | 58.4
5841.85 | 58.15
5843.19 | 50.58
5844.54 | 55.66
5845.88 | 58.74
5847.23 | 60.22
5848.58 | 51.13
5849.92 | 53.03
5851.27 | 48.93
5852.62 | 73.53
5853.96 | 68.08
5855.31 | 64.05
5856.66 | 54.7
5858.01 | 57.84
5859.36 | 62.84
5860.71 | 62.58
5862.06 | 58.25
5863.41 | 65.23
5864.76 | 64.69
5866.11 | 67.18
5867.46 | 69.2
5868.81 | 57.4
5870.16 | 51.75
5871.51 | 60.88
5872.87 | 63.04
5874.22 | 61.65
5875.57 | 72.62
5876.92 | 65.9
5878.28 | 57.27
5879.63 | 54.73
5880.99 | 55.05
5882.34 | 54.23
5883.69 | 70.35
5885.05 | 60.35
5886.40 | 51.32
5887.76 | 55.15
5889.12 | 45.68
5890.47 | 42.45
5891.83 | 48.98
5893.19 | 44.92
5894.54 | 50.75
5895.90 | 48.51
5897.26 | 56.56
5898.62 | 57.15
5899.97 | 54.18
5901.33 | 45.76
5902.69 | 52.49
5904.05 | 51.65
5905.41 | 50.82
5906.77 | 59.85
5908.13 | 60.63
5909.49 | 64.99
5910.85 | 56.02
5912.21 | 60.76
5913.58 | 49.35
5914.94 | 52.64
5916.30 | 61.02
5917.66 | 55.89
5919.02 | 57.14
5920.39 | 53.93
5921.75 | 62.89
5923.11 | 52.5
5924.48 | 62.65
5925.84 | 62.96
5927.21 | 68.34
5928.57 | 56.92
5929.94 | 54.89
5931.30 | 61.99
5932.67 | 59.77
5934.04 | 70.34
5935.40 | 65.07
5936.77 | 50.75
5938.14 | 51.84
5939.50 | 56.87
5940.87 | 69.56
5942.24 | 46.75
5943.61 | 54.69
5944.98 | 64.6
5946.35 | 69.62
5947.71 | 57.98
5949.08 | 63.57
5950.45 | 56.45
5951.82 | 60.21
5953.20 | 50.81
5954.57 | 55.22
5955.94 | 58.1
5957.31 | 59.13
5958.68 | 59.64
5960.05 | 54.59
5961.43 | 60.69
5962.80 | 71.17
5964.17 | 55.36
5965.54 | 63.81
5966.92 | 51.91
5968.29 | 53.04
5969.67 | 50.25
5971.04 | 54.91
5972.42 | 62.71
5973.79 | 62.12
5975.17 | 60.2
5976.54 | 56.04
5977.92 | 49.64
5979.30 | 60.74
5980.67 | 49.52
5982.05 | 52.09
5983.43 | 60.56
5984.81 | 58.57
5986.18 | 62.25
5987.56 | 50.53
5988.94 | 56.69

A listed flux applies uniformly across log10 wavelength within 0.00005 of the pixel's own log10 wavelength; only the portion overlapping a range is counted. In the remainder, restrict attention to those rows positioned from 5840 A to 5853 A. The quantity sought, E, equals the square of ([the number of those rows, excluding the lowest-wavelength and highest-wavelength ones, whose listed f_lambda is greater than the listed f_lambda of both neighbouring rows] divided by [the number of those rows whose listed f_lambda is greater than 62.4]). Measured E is 4.0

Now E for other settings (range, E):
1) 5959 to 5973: 1.0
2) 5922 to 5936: 0.4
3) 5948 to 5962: 4.0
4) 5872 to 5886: 0.6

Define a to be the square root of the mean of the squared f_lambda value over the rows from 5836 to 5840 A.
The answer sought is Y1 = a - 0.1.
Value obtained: 57.4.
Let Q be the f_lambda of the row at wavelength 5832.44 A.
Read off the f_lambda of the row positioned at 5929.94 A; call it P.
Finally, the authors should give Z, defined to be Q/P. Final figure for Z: 1.1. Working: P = 54.89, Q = 60.29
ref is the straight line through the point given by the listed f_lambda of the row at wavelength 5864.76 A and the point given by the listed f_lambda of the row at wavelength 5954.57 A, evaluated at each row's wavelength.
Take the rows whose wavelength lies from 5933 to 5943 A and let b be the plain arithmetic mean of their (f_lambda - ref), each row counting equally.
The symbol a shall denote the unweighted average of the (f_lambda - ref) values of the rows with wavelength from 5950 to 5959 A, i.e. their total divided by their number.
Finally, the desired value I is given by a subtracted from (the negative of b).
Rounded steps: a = 1.9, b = 2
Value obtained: -3.6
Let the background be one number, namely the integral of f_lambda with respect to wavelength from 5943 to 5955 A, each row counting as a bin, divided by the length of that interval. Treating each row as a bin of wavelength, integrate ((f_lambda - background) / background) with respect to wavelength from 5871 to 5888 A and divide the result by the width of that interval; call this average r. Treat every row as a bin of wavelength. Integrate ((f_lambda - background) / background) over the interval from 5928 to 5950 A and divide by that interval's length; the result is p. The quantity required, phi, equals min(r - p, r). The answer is 0.011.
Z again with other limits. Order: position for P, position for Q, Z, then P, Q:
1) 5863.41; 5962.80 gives 1.1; 65.23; 71.17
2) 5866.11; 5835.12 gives 0.8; 67.18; 52.25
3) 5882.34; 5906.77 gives 1.1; 54.23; 59.85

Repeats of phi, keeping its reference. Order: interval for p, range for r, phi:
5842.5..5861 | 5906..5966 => -0.004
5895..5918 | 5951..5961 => -0.041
